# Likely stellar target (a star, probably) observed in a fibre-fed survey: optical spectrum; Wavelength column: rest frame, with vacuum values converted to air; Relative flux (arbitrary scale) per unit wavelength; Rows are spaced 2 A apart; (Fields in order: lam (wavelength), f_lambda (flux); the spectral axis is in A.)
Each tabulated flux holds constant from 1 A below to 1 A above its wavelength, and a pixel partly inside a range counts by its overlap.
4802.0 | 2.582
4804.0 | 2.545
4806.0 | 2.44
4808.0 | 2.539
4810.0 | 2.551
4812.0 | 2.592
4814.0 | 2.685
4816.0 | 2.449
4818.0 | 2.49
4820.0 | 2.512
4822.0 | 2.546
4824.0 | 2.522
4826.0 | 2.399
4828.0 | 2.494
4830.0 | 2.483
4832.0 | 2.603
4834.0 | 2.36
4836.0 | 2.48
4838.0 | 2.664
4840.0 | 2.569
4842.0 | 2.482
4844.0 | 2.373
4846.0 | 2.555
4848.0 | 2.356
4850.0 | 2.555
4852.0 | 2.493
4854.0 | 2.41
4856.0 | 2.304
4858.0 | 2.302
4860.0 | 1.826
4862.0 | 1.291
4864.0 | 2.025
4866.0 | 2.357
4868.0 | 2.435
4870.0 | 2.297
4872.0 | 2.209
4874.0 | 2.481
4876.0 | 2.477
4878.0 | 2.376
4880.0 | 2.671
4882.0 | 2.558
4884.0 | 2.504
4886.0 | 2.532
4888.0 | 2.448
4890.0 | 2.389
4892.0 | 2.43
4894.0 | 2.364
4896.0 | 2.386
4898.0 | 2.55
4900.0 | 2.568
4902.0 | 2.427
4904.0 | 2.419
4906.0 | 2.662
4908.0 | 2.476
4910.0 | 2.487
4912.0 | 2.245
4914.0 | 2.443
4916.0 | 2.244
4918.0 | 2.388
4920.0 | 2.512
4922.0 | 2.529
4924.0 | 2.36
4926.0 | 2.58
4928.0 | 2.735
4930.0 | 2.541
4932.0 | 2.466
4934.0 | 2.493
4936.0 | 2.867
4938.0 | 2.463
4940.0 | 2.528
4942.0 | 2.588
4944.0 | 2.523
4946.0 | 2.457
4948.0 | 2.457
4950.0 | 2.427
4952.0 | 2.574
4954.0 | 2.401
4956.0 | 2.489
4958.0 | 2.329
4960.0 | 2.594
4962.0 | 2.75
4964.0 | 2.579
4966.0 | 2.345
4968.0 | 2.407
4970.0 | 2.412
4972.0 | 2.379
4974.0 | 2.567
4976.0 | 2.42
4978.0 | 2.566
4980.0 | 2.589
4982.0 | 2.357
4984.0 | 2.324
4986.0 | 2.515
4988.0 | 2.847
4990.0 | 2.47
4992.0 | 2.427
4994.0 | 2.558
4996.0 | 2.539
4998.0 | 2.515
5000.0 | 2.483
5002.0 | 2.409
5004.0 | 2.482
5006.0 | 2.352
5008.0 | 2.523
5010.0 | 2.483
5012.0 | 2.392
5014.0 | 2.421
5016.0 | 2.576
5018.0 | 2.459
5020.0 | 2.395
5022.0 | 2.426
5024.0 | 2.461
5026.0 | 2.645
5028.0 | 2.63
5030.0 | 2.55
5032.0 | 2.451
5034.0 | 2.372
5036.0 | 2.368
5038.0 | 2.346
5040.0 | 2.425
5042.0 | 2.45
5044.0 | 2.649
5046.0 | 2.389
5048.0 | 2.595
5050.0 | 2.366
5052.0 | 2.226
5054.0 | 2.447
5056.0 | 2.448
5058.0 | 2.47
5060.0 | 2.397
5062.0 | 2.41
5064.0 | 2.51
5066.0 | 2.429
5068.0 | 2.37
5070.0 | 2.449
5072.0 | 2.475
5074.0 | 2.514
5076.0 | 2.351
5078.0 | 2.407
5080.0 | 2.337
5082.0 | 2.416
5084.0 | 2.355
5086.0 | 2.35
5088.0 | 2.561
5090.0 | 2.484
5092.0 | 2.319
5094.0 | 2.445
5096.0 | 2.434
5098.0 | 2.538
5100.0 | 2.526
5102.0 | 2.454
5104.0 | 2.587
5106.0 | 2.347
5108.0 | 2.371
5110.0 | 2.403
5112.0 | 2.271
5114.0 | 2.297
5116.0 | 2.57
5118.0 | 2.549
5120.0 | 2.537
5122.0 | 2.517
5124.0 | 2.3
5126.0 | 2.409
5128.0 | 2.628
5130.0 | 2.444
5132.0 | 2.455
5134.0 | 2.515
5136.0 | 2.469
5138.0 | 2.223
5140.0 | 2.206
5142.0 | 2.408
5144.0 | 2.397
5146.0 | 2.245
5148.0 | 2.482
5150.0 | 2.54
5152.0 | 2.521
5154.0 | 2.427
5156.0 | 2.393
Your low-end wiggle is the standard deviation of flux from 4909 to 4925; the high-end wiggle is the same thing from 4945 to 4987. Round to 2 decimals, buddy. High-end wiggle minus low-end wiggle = 0.00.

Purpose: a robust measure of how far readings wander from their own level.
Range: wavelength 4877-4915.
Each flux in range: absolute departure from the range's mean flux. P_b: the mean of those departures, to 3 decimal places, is 0.082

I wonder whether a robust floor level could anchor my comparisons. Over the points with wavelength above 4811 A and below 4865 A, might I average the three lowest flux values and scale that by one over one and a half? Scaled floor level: 1.14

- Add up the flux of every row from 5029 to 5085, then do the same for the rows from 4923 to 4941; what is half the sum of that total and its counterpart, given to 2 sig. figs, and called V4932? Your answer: 46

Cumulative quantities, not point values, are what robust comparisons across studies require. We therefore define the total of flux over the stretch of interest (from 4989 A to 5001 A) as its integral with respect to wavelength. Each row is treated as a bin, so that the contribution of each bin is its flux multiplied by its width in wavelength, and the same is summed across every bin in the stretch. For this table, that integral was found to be 30.0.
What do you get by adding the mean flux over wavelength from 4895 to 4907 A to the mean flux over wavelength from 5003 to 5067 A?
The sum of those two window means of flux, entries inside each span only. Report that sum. 4.956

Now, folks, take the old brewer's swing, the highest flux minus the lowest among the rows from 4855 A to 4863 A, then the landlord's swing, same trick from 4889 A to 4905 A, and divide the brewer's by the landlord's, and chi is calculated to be 5.0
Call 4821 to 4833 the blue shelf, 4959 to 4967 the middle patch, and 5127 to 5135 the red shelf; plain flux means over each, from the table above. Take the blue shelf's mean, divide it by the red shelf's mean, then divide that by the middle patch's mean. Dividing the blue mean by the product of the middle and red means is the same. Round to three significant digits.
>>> 0.389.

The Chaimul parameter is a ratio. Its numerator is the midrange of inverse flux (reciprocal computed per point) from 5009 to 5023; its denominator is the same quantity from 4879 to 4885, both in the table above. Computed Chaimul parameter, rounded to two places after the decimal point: 1.04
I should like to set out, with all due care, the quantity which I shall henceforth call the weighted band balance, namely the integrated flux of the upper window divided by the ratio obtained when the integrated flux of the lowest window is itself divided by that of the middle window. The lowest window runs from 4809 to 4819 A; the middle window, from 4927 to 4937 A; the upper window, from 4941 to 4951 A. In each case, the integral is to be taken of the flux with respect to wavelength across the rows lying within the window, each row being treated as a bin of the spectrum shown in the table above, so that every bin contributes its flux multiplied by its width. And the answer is 25.6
